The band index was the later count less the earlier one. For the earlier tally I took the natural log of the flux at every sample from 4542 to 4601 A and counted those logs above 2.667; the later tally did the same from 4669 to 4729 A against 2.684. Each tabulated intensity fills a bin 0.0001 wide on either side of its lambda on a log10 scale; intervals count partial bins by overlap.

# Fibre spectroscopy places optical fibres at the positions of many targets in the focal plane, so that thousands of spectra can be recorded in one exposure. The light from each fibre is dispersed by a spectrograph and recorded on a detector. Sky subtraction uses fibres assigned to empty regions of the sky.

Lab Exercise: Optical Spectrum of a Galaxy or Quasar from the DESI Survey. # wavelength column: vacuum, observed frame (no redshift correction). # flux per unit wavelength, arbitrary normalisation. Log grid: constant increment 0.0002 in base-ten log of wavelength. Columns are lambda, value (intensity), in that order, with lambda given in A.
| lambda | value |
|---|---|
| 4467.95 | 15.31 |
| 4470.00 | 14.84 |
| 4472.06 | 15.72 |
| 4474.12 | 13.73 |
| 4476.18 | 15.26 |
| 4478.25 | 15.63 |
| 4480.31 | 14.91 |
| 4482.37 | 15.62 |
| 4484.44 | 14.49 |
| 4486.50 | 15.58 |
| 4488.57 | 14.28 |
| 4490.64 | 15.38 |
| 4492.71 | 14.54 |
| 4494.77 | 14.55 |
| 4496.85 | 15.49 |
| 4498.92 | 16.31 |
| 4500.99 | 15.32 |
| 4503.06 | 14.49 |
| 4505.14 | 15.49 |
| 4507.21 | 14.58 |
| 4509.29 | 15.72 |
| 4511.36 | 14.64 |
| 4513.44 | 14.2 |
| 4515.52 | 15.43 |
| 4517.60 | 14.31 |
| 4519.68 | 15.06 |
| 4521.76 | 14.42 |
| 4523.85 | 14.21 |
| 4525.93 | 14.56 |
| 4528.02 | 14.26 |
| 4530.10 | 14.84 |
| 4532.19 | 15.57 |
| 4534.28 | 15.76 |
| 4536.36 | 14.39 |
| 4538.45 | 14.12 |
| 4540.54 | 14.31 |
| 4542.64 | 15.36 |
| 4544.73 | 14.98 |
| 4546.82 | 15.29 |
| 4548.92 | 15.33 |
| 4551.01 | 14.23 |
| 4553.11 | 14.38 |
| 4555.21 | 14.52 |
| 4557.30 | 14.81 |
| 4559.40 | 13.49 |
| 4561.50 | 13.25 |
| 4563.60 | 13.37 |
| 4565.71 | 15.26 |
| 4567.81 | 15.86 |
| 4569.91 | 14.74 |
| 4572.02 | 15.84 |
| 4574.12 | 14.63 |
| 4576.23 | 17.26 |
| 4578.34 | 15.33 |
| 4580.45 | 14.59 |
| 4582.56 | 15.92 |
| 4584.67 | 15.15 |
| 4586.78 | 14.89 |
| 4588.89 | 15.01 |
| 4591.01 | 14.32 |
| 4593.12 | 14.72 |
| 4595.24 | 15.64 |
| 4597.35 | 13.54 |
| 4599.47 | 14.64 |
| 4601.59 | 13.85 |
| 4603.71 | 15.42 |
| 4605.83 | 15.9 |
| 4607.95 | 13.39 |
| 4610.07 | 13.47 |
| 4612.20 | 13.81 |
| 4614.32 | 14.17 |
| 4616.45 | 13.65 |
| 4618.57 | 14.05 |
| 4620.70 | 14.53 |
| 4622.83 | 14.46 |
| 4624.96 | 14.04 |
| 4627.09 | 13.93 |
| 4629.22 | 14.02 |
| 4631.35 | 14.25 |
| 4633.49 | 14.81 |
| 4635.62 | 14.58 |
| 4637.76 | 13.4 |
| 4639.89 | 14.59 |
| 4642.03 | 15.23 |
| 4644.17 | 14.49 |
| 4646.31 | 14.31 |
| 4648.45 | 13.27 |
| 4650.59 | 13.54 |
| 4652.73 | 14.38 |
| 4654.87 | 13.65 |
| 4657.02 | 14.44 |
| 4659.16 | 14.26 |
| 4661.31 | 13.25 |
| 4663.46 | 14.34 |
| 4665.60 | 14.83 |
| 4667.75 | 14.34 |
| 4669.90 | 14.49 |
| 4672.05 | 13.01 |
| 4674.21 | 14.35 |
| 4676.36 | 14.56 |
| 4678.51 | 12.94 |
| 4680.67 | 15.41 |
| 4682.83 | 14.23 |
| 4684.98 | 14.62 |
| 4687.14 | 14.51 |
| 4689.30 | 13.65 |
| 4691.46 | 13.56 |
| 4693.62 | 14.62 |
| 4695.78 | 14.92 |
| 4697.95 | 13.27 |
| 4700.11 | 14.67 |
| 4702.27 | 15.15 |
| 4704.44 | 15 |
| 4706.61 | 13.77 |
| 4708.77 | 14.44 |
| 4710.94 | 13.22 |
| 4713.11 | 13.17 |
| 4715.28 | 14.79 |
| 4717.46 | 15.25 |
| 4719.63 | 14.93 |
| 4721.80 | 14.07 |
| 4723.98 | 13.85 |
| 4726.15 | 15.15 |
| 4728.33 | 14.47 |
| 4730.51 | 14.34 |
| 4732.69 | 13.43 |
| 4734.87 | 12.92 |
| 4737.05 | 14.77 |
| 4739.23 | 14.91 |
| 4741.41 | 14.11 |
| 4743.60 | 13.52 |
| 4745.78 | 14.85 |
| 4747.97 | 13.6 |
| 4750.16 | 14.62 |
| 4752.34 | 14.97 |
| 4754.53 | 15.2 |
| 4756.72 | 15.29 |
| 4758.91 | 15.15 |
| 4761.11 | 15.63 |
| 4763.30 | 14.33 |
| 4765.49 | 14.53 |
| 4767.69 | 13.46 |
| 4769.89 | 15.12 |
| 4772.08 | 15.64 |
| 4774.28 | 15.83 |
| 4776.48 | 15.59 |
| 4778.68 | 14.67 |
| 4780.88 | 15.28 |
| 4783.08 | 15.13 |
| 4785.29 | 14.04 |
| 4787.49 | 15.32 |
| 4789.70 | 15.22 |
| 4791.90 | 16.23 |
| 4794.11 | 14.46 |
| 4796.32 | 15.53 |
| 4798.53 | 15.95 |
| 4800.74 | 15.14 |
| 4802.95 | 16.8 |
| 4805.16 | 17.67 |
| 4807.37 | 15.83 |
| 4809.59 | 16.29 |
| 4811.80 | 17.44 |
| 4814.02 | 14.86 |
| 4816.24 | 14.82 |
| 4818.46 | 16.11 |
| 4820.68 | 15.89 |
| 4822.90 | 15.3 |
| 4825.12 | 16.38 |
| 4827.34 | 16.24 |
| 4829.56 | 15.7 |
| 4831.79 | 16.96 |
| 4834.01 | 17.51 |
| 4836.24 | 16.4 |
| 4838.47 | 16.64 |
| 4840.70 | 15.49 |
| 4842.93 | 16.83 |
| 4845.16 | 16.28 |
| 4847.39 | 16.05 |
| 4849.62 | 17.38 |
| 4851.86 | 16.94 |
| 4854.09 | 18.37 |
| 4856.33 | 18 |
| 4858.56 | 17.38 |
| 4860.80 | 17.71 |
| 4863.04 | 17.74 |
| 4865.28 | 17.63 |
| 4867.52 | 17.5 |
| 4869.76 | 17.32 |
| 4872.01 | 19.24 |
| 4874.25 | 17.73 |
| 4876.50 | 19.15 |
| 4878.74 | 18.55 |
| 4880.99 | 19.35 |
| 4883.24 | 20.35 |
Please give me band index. -12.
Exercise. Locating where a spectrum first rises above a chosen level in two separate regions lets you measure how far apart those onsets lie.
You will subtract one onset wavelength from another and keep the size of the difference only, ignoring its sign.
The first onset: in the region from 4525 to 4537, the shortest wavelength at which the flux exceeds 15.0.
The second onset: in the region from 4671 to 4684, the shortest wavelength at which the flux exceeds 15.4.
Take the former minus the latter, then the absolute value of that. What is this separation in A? 148.5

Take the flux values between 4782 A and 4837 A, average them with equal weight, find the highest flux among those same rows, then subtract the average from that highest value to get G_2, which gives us 1.8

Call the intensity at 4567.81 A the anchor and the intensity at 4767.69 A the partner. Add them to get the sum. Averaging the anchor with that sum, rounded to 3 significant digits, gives 22.6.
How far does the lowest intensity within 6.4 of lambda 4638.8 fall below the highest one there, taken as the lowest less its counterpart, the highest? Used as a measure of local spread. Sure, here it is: -1.8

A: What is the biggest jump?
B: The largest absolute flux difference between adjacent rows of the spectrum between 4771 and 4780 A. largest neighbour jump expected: 0.92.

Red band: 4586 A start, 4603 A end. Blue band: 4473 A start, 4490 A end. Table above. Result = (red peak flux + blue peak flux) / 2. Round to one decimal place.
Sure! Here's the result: 15.6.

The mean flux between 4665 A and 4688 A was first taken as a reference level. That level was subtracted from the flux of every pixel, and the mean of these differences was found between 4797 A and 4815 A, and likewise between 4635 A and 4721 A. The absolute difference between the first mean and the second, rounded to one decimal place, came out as 2.0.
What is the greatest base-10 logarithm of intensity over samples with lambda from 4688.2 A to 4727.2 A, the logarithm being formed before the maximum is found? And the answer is 1.18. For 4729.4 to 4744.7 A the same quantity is 1.17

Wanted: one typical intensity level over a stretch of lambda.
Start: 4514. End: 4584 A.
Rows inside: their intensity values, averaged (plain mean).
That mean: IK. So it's 14.8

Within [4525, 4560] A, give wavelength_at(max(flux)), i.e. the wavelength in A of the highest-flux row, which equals 4534.28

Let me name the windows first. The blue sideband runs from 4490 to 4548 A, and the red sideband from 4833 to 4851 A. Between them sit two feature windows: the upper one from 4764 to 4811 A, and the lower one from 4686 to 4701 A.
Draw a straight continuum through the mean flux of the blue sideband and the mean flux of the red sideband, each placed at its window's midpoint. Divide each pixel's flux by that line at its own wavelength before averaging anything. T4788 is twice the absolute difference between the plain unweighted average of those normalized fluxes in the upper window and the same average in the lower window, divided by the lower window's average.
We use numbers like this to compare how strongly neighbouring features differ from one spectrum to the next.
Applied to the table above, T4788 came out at 0.11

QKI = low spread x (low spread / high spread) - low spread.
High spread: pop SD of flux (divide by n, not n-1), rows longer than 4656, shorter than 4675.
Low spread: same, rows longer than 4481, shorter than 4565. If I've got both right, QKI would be 0.14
